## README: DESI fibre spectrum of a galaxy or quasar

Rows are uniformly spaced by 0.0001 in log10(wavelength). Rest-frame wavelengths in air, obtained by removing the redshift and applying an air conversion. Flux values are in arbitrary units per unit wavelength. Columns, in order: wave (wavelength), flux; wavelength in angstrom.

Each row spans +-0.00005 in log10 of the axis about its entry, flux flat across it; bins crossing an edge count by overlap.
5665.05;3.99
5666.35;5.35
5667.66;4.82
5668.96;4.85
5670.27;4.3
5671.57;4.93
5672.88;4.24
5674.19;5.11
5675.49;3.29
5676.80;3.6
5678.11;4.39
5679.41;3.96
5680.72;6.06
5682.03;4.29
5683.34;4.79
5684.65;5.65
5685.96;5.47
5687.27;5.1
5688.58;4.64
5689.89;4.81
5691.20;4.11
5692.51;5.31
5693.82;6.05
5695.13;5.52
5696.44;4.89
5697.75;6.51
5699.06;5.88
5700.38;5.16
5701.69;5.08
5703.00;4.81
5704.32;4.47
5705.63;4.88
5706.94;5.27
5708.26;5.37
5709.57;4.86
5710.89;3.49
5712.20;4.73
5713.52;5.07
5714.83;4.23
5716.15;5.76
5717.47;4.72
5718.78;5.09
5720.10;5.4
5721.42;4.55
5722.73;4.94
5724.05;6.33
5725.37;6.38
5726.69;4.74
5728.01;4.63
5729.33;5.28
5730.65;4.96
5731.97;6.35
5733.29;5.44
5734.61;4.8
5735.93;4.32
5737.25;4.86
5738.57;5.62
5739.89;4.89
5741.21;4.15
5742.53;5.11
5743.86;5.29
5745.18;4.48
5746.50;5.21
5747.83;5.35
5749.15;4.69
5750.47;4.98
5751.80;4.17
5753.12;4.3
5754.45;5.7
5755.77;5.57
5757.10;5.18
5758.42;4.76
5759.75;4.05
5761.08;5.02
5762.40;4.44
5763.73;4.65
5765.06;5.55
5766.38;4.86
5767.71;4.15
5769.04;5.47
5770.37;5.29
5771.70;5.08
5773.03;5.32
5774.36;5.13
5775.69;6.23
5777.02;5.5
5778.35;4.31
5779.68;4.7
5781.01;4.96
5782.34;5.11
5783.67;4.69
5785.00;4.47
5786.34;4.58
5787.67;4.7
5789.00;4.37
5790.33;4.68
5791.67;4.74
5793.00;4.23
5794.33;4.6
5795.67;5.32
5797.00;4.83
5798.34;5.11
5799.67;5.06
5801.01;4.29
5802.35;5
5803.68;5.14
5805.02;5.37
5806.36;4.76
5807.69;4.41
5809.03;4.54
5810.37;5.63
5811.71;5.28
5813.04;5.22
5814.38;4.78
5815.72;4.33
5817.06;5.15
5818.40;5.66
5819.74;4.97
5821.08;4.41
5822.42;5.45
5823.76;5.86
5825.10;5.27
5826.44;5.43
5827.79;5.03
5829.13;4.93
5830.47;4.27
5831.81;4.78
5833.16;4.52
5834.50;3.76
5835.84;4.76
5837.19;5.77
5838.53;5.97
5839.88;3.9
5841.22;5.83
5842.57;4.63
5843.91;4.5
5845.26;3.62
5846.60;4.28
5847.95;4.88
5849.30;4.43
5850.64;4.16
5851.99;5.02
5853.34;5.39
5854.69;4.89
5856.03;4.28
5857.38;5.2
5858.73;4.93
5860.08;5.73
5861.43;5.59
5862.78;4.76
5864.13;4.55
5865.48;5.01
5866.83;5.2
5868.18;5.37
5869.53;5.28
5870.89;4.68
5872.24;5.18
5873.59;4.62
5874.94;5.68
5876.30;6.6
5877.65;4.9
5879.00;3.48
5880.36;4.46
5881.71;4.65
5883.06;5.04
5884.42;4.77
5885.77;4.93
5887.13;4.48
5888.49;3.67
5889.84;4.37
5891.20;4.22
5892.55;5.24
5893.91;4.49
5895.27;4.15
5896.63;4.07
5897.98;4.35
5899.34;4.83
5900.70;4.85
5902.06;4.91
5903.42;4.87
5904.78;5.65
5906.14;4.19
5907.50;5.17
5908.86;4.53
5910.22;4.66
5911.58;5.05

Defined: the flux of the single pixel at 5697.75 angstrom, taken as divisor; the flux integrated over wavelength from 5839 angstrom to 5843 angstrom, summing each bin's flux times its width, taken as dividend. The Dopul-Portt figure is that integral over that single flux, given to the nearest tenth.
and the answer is 3.0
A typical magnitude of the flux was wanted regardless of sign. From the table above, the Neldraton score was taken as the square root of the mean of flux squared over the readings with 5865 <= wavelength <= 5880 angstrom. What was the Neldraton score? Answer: 5.1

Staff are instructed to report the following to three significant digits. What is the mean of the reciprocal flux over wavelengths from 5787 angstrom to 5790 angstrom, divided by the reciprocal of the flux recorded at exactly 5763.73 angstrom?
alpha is 1.03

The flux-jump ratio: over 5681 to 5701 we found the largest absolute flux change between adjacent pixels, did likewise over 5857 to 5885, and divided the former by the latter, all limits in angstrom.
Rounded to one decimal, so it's 1.0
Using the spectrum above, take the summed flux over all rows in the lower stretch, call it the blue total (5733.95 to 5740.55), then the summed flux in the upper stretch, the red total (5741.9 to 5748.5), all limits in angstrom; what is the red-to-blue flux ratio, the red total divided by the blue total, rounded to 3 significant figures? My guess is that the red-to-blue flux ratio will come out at 1.04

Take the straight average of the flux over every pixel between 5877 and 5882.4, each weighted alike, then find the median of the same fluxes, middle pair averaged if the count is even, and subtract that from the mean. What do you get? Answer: -0.18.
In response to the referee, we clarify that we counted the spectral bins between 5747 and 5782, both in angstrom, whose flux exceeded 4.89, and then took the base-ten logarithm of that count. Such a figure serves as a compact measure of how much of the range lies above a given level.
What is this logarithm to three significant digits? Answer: 1.18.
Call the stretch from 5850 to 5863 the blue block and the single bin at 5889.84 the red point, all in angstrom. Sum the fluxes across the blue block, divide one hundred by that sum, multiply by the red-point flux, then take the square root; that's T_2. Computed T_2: 2.96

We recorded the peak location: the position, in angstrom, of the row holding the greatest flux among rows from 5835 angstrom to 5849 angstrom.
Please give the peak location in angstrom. 5838.53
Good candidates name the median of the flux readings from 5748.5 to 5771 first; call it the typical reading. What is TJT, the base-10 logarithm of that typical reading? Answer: 0.687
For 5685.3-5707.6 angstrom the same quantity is 0.708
